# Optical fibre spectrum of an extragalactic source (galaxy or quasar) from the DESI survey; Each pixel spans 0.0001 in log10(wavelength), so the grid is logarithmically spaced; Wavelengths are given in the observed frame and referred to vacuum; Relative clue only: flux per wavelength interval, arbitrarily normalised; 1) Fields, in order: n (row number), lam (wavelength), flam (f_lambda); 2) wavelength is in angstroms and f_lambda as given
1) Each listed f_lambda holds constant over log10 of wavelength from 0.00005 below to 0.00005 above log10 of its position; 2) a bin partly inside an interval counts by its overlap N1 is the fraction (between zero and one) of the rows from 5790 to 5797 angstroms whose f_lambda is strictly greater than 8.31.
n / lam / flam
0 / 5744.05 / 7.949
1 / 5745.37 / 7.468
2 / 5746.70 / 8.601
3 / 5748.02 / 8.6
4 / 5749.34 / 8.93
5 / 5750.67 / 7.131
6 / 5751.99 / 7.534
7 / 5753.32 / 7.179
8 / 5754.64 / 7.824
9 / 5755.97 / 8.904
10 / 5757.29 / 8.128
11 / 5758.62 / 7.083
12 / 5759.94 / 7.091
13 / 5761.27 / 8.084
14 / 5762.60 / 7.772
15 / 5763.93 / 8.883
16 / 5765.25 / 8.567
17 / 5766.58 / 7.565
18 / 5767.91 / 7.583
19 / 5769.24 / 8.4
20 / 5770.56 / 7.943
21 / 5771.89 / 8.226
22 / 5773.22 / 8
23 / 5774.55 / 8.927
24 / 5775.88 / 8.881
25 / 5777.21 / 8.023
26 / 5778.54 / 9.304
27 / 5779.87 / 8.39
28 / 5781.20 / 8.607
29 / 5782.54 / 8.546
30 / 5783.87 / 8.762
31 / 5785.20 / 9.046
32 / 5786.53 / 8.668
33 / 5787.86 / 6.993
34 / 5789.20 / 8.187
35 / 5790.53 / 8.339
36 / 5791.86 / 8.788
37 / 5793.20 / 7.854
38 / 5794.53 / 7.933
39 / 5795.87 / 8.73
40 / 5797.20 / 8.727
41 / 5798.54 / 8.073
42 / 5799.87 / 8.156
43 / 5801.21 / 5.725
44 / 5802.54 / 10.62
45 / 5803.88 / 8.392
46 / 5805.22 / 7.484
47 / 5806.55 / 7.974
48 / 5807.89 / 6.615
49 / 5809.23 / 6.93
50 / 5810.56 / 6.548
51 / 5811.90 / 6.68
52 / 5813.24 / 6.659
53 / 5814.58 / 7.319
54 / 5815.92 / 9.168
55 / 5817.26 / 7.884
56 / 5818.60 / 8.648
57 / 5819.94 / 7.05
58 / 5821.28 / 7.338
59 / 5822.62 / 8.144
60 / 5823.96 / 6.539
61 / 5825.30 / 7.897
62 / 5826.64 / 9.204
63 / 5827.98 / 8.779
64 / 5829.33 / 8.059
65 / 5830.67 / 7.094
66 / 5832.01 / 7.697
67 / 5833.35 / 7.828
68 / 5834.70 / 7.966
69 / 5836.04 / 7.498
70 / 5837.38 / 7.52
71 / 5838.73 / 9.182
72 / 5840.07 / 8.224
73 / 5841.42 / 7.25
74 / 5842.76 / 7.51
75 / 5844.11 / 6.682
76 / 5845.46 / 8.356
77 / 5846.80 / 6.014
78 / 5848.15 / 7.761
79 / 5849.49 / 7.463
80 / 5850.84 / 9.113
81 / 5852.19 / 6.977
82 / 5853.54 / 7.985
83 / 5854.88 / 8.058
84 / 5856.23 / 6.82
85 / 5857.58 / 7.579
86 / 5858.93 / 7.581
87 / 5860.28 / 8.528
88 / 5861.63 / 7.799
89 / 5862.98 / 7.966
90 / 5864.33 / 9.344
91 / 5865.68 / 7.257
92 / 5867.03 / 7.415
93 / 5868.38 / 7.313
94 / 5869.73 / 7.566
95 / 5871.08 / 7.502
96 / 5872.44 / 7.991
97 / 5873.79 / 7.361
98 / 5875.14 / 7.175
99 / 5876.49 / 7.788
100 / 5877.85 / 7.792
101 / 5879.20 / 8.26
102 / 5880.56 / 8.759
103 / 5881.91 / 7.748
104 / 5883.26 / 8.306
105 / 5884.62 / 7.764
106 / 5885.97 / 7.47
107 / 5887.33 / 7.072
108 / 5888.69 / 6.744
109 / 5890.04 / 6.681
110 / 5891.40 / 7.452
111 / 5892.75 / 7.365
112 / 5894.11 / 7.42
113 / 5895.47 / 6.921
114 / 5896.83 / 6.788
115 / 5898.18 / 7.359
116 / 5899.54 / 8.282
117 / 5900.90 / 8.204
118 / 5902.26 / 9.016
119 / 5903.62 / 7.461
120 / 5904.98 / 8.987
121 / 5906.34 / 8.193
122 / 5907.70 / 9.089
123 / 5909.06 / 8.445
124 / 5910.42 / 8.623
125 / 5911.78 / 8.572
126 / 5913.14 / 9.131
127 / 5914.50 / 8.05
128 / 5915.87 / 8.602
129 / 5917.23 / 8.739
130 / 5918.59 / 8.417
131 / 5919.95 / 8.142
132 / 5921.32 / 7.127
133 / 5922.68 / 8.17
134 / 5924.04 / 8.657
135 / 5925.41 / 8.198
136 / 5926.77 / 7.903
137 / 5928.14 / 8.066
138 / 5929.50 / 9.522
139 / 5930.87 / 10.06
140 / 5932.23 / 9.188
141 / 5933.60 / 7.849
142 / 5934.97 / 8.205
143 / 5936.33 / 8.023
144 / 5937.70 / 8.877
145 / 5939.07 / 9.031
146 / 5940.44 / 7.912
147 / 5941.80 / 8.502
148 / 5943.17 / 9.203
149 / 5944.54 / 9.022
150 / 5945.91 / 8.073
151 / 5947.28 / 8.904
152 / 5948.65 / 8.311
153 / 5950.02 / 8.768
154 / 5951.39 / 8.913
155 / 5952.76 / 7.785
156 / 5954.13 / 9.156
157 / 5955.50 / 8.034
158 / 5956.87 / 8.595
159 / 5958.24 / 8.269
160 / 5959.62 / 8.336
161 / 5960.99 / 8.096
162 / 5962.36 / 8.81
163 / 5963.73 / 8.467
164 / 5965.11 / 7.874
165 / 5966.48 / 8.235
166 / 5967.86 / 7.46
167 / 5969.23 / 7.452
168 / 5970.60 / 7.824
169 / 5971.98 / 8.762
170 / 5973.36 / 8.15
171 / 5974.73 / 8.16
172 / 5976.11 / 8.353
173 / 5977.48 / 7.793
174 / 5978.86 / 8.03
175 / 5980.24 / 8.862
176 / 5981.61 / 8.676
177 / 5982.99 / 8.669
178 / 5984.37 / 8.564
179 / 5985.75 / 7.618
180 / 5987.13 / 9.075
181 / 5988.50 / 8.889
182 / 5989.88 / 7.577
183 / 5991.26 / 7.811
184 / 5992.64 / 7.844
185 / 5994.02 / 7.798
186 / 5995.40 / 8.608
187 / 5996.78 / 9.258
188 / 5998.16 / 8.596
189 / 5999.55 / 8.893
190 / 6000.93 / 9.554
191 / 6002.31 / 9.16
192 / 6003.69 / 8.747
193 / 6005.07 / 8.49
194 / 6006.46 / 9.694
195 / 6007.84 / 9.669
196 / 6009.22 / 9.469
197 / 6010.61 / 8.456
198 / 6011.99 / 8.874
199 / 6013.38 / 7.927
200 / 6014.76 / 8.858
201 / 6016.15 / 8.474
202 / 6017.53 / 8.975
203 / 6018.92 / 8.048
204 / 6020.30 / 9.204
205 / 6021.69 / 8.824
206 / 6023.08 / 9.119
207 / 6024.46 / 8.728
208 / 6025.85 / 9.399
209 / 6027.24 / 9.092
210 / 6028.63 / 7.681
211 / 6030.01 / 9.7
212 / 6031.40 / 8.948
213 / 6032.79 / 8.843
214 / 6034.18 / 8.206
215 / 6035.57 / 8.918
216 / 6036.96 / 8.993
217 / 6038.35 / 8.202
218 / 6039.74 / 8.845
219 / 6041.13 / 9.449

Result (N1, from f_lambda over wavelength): 0.60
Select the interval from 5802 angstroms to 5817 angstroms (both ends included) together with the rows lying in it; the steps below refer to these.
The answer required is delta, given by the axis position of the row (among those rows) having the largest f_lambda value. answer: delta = 5802.54 angstroms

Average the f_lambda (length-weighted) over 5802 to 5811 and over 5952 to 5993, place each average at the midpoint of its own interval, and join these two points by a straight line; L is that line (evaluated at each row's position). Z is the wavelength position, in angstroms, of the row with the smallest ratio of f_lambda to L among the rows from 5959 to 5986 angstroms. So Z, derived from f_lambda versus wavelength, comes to 5969.23 angstroms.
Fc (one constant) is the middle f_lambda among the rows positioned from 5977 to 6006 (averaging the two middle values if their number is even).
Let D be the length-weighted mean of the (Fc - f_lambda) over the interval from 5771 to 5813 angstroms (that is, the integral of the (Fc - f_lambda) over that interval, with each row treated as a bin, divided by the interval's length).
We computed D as 0.49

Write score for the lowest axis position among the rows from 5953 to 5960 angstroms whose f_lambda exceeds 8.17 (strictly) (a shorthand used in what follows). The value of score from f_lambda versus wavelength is 5954.13 angstroms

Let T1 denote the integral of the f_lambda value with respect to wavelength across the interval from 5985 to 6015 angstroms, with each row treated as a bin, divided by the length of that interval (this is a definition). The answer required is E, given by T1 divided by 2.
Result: 4.34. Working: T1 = 8.7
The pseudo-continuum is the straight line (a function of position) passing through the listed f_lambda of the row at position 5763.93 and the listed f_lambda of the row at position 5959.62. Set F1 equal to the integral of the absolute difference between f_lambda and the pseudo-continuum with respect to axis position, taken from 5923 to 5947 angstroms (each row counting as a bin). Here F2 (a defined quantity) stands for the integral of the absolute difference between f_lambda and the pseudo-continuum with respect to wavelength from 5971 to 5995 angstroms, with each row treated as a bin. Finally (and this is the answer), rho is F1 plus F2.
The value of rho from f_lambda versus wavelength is 23.5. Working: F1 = 13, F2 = 10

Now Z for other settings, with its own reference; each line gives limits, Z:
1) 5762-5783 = 5766.58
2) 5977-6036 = 5989.88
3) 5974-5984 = 5977.48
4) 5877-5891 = 5890.04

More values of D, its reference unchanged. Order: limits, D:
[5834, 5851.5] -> 0.88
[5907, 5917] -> -0.04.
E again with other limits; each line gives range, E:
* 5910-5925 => 4.19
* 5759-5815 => 4.02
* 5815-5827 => 3.97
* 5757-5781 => 4.08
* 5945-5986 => 4.16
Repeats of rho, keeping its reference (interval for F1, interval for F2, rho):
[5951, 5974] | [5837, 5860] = 34.2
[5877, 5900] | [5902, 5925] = 32.8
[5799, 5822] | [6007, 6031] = 51.4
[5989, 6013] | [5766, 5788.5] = 31.0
